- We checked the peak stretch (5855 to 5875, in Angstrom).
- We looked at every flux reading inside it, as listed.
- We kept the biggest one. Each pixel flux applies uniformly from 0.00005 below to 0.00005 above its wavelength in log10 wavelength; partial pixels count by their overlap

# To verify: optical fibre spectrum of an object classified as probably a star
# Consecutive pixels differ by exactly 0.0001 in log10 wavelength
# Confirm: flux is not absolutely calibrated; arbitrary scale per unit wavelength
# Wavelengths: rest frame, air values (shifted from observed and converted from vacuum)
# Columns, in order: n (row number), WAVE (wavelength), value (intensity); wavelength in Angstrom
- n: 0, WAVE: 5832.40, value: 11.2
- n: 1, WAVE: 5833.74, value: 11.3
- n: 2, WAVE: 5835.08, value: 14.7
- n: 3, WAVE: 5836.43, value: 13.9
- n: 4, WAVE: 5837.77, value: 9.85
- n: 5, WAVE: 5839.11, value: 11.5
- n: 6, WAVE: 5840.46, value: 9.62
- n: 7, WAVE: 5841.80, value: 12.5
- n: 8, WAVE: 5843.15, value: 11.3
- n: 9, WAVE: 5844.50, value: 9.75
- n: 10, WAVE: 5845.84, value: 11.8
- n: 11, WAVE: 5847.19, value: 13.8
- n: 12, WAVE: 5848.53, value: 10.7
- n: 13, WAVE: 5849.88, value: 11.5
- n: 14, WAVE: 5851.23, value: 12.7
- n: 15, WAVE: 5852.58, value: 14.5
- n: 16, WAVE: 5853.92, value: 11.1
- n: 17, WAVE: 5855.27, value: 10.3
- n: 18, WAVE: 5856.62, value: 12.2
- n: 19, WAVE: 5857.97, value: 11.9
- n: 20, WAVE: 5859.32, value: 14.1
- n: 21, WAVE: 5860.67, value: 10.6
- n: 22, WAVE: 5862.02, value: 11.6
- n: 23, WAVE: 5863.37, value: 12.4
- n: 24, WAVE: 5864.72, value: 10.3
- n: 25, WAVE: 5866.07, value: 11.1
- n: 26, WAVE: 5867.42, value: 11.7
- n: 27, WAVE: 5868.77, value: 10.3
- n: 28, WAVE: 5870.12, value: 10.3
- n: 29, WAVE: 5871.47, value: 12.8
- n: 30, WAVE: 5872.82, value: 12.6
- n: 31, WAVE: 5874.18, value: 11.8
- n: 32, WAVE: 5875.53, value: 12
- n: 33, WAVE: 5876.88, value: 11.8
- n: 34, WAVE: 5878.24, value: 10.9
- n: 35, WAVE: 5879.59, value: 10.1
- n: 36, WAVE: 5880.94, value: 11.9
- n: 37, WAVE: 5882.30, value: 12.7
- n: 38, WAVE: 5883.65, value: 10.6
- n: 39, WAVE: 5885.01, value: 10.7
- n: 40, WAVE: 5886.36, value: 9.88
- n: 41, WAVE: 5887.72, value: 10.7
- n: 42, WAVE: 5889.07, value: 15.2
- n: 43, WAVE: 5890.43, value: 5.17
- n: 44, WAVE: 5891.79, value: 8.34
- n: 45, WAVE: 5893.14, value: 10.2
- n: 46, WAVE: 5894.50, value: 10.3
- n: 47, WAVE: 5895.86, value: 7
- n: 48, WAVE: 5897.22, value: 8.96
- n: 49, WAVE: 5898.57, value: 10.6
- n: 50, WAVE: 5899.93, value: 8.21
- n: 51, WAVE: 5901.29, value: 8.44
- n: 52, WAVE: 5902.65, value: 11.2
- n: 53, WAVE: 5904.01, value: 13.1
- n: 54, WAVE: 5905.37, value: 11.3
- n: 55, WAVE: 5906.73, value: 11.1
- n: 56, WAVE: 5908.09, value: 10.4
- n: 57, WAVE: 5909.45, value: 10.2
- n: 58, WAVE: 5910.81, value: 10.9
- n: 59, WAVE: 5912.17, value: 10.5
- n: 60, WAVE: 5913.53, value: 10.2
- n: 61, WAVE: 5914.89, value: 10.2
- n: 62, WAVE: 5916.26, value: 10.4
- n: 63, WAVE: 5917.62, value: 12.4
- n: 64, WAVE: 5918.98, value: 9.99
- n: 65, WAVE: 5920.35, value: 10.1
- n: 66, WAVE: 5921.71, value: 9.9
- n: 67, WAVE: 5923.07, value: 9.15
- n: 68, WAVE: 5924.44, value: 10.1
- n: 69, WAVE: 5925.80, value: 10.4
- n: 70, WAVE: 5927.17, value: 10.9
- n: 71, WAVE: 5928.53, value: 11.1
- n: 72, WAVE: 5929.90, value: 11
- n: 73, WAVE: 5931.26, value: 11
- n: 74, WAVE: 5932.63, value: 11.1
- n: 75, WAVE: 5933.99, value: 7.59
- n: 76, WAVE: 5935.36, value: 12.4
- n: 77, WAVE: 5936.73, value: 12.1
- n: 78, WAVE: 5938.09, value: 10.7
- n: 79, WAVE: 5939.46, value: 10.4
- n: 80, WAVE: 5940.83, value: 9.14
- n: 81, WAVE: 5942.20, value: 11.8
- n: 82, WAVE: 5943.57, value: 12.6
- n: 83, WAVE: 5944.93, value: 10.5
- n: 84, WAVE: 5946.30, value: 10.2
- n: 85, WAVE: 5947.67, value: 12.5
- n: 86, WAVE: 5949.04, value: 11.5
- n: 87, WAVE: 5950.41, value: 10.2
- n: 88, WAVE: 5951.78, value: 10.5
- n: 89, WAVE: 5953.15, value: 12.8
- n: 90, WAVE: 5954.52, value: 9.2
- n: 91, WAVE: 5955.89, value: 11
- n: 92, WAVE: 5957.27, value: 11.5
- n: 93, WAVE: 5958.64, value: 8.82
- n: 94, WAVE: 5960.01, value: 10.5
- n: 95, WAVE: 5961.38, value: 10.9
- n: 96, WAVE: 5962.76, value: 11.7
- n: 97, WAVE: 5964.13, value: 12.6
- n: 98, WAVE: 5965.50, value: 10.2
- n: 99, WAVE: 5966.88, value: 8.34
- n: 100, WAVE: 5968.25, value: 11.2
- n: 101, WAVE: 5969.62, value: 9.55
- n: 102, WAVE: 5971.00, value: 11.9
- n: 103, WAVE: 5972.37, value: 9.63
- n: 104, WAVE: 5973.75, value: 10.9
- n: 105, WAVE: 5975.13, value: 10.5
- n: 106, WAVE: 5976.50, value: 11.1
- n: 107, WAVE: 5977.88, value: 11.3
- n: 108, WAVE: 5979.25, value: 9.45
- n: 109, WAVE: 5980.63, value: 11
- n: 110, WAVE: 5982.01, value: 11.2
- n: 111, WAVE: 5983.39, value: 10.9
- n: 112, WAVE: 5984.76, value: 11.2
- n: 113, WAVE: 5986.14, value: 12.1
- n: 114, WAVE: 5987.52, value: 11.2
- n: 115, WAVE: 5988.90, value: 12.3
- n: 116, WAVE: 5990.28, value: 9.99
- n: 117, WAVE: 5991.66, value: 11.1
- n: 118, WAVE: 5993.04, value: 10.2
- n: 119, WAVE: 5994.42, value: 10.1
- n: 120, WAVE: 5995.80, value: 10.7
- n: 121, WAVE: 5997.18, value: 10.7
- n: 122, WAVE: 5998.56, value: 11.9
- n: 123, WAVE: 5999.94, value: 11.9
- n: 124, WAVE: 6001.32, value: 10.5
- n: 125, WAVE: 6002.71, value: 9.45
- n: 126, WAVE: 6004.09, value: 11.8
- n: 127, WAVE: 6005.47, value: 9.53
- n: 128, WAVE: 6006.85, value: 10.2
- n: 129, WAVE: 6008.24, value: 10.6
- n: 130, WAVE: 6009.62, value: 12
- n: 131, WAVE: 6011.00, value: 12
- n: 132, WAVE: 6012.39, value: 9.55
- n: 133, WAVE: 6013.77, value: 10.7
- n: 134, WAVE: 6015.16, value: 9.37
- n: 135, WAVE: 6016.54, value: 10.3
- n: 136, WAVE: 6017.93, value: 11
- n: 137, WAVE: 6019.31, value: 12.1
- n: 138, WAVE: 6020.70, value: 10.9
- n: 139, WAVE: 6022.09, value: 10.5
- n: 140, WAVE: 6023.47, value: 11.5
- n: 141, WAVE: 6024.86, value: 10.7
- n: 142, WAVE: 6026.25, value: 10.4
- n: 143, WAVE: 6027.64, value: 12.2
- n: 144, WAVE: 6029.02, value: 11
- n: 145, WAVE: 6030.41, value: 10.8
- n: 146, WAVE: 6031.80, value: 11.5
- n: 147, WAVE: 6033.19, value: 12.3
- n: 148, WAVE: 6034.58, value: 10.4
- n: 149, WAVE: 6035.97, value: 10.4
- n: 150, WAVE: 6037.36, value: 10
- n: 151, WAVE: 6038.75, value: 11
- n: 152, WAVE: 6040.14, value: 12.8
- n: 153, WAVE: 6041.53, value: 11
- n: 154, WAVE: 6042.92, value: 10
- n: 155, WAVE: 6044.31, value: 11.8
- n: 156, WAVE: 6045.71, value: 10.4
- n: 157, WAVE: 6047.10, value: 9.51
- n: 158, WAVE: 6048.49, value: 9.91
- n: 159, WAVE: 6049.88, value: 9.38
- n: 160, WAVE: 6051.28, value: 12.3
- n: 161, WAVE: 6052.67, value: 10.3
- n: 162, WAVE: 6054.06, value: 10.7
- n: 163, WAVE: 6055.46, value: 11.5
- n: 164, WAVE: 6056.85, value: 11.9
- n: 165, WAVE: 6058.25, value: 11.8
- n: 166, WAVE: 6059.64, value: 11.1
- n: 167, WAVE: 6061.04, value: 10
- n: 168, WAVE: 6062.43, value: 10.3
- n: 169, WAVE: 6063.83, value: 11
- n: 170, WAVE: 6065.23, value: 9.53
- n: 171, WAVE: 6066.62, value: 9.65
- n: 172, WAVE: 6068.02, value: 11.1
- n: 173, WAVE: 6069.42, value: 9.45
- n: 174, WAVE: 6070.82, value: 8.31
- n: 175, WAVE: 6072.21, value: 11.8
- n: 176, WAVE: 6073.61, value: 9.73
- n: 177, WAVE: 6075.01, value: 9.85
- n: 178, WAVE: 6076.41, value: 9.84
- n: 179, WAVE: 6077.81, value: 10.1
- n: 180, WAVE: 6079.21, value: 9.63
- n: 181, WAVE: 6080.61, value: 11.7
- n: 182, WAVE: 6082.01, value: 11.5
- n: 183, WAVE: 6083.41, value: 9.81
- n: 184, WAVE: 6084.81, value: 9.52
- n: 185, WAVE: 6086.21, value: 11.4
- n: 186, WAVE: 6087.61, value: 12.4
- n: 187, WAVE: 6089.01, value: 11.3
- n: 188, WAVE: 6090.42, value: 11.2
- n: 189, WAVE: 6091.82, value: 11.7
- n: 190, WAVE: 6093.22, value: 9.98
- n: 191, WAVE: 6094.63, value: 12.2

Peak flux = 14.1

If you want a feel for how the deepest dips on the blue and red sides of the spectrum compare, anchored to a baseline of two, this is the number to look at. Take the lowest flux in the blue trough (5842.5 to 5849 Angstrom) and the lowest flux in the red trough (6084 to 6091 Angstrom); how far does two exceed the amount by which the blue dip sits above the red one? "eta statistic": 1.77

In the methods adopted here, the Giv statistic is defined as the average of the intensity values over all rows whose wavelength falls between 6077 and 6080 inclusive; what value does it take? 9.9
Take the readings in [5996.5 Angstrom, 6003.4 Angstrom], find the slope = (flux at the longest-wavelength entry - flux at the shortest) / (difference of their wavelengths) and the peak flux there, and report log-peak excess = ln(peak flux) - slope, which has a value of 2.7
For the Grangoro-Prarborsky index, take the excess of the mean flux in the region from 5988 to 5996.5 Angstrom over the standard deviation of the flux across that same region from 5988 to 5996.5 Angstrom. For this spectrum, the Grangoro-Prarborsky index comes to 9.9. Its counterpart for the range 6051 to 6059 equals 10.7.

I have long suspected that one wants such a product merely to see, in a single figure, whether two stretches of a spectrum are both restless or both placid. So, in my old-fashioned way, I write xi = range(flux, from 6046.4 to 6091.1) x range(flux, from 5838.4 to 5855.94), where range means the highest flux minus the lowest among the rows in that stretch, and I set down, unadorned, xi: 20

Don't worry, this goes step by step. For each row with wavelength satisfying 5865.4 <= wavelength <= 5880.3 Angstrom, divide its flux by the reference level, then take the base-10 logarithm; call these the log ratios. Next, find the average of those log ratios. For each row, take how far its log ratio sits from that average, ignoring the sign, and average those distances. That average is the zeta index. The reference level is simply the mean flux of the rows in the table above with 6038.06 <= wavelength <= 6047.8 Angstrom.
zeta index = 0.0300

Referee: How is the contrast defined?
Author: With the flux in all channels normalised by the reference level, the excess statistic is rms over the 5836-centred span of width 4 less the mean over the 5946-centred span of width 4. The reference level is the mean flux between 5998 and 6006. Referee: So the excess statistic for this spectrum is 0.18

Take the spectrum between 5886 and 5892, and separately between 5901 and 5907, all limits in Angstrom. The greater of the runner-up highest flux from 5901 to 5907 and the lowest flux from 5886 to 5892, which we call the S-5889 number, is 11.3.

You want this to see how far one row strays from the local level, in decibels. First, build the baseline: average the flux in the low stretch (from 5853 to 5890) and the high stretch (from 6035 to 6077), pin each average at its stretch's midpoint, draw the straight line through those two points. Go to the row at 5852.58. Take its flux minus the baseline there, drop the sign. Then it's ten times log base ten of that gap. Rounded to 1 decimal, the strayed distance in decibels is 4.6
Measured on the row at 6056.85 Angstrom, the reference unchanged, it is 1.3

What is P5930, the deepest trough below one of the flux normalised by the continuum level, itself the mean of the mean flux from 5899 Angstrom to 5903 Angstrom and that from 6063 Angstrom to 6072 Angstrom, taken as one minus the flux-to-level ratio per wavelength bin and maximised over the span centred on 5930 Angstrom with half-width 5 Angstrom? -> 0.21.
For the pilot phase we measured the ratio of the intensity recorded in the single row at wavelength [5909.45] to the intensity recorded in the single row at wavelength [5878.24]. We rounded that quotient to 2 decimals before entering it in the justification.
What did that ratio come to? 0.94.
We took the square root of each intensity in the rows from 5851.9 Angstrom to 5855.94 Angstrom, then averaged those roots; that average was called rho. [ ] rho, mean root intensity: 3.45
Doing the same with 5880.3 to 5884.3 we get 3.42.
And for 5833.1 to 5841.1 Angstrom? 3.43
